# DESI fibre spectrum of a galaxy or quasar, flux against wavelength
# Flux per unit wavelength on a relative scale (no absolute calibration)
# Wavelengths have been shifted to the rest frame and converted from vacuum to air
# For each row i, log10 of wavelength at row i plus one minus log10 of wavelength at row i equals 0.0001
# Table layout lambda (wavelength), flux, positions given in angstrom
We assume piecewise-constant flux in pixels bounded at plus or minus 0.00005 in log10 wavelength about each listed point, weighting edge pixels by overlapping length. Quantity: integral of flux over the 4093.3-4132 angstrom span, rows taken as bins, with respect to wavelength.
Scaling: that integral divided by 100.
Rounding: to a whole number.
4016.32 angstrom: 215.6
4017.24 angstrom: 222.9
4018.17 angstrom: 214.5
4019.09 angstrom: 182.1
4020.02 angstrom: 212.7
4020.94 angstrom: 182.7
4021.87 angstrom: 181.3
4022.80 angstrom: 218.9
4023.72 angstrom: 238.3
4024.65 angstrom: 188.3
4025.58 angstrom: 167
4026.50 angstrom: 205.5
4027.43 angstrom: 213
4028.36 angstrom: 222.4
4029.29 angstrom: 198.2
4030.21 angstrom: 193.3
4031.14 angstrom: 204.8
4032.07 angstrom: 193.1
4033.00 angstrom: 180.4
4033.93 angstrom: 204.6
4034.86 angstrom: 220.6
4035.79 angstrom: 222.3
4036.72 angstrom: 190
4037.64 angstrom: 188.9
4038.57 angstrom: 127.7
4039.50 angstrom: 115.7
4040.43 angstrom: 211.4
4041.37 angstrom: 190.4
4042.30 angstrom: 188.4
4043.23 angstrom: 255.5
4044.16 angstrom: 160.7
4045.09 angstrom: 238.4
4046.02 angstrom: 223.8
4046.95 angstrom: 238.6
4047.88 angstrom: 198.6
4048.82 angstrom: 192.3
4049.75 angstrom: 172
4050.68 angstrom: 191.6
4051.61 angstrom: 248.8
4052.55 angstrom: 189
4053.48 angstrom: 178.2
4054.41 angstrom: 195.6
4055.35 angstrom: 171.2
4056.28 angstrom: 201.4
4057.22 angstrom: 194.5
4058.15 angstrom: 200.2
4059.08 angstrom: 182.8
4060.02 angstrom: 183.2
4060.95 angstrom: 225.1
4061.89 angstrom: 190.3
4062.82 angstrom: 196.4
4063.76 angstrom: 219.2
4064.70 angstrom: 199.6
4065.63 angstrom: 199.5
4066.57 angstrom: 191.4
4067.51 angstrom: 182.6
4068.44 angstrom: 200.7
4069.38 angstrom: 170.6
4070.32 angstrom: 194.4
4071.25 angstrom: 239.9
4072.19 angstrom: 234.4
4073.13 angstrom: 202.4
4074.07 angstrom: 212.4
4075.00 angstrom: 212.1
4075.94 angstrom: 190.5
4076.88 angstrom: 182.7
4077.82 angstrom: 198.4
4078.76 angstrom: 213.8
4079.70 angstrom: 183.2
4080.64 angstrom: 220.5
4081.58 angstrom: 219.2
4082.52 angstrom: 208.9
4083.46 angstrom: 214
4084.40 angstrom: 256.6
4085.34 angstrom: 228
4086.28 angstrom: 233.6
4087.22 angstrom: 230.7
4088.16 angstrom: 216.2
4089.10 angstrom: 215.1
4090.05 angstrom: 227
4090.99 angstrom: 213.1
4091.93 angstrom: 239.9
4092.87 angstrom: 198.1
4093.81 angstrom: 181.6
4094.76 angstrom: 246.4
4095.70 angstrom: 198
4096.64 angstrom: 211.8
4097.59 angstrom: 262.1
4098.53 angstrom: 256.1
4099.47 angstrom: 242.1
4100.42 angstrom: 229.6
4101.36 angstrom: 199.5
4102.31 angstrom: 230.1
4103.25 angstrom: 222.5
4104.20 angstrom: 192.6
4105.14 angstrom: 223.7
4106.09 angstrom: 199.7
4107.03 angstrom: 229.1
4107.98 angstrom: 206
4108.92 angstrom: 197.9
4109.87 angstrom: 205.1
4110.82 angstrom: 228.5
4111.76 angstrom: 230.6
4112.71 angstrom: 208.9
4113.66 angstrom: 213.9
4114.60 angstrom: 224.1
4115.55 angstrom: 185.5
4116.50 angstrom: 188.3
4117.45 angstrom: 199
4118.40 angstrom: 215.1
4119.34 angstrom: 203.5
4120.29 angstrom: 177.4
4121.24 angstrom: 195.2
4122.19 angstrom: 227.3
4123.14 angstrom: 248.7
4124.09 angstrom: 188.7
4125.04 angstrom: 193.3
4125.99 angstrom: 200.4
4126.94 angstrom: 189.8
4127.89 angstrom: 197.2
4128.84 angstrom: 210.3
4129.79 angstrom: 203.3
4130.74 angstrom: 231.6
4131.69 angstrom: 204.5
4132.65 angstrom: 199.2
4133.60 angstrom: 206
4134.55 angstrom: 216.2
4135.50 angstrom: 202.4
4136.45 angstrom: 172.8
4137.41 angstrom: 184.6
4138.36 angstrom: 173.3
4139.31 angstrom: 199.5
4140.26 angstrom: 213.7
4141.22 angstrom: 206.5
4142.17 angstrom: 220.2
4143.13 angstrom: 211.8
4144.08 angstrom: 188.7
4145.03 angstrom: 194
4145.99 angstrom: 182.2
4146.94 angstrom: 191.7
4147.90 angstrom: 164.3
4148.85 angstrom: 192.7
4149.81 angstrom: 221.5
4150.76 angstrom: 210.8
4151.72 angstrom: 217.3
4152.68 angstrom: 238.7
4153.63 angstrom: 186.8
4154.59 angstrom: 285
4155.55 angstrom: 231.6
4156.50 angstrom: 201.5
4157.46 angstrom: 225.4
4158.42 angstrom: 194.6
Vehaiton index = 82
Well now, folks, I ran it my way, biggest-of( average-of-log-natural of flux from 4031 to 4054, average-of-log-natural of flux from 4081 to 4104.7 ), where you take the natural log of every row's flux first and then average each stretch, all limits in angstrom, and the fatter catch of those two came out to 5.403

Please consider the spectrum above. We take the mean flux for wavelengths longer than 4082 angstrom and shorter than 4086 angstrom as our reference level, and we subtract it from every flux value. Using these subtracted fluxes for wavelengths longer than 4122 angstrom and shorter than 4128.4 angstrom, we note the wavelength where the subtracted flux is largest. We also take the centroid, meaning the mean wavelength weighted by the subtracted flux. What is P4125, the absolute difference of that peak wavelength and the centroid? 3.2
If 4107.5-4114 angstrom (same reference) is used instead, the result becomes 1.6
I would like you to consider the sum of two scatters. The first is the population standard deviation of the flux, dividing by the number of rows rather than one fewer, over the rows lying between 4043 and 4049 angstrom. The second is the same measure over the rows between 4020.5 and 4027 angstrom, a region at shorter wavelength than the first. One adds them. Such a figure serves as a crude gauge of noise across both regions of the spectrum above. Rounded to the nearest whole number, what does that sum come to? 54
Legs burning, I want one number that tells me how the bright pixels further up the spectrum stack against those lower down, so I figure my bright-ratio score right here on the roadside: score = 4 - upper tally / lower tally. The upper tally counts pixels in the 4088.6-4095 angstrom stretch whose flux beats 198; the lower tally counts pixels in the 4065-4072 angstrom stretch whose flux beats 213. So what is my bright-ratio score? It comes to -2.0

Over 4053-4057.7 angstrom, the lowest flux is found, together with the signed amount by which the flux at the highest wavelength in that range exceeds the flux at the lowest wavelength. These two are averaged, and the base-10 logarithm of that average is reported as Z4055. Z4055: 1.97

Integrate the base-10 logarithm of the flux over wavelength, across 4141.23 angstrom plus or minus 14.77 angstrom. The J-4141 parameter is 68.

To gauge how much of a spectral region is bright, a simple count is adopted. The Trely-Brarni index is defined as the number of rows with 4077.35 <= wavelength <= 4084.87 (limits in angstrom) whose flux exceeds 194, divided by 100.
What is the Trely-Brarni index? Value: 0.070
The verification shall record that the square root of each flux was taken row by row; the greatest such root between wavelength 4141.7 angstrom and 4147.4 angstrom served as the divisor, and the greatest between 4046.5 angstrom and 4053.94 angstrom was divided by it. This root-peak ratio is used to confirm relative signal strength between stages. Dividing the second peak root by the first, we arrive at 1.06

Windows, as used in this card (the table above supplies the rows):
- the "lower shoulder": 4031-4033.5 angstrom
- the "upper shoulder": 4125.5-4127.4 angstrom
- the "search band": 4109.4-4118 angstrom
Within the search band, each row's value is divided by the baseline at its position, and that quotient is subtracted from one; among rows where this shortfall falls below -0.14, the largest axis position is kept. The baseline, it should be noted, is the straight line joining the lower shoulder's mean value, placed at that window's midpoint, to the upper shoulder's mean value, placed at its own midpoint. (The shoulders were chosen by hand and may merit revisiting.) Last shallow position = 4114.60 angstrom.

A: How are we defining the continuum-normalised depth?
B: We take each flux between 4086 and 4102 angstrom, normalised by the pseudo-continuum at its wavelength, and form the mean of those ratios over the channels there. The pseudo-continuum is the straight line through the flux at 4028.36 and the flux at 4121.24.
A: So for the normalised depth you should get 1.10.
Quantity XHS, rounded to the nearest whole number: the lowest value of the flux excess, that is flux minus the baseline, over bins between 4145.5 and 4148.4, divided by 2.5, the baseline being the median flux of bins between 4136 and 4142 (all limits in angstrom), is -11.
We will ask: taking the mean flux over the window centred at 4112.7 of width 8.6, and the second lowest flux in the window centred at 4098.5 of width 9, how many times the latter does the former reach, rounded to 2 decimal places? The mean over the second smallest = 1.05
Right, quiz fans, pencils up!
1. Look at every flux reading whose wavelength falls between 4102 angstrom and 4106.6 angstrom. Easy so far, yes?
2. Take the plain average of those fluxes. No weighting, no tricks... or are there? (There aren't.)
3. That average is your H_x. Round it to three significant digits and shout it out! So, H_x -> 214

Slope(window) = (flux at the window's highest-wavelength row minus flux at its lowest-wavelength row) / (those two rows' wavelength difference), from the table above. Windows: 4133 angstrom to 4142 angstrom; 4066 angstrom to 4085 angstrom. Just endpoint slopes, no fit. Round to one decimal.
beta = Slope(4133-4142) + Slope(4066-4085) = 3.7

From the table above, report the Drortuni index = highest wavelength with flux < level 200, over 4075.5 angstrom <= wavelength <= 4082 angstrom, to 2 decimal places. 4079.70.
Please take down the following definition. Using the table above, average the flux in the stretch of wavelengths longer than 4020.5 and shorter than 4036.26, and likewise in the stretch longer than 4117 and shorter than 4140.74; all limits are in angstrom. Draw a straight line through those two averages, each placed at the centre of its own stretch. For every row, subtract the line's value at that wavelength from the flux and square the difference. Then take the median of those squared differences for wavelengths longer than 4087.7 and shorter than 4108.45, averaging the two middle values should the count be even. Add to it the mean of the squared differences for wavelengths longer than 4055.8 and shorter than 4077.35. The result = 702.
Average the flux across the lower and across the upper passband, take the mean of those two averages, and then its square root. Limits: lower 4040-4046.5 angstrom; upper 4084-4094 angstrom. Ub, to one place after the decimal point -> 14.7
